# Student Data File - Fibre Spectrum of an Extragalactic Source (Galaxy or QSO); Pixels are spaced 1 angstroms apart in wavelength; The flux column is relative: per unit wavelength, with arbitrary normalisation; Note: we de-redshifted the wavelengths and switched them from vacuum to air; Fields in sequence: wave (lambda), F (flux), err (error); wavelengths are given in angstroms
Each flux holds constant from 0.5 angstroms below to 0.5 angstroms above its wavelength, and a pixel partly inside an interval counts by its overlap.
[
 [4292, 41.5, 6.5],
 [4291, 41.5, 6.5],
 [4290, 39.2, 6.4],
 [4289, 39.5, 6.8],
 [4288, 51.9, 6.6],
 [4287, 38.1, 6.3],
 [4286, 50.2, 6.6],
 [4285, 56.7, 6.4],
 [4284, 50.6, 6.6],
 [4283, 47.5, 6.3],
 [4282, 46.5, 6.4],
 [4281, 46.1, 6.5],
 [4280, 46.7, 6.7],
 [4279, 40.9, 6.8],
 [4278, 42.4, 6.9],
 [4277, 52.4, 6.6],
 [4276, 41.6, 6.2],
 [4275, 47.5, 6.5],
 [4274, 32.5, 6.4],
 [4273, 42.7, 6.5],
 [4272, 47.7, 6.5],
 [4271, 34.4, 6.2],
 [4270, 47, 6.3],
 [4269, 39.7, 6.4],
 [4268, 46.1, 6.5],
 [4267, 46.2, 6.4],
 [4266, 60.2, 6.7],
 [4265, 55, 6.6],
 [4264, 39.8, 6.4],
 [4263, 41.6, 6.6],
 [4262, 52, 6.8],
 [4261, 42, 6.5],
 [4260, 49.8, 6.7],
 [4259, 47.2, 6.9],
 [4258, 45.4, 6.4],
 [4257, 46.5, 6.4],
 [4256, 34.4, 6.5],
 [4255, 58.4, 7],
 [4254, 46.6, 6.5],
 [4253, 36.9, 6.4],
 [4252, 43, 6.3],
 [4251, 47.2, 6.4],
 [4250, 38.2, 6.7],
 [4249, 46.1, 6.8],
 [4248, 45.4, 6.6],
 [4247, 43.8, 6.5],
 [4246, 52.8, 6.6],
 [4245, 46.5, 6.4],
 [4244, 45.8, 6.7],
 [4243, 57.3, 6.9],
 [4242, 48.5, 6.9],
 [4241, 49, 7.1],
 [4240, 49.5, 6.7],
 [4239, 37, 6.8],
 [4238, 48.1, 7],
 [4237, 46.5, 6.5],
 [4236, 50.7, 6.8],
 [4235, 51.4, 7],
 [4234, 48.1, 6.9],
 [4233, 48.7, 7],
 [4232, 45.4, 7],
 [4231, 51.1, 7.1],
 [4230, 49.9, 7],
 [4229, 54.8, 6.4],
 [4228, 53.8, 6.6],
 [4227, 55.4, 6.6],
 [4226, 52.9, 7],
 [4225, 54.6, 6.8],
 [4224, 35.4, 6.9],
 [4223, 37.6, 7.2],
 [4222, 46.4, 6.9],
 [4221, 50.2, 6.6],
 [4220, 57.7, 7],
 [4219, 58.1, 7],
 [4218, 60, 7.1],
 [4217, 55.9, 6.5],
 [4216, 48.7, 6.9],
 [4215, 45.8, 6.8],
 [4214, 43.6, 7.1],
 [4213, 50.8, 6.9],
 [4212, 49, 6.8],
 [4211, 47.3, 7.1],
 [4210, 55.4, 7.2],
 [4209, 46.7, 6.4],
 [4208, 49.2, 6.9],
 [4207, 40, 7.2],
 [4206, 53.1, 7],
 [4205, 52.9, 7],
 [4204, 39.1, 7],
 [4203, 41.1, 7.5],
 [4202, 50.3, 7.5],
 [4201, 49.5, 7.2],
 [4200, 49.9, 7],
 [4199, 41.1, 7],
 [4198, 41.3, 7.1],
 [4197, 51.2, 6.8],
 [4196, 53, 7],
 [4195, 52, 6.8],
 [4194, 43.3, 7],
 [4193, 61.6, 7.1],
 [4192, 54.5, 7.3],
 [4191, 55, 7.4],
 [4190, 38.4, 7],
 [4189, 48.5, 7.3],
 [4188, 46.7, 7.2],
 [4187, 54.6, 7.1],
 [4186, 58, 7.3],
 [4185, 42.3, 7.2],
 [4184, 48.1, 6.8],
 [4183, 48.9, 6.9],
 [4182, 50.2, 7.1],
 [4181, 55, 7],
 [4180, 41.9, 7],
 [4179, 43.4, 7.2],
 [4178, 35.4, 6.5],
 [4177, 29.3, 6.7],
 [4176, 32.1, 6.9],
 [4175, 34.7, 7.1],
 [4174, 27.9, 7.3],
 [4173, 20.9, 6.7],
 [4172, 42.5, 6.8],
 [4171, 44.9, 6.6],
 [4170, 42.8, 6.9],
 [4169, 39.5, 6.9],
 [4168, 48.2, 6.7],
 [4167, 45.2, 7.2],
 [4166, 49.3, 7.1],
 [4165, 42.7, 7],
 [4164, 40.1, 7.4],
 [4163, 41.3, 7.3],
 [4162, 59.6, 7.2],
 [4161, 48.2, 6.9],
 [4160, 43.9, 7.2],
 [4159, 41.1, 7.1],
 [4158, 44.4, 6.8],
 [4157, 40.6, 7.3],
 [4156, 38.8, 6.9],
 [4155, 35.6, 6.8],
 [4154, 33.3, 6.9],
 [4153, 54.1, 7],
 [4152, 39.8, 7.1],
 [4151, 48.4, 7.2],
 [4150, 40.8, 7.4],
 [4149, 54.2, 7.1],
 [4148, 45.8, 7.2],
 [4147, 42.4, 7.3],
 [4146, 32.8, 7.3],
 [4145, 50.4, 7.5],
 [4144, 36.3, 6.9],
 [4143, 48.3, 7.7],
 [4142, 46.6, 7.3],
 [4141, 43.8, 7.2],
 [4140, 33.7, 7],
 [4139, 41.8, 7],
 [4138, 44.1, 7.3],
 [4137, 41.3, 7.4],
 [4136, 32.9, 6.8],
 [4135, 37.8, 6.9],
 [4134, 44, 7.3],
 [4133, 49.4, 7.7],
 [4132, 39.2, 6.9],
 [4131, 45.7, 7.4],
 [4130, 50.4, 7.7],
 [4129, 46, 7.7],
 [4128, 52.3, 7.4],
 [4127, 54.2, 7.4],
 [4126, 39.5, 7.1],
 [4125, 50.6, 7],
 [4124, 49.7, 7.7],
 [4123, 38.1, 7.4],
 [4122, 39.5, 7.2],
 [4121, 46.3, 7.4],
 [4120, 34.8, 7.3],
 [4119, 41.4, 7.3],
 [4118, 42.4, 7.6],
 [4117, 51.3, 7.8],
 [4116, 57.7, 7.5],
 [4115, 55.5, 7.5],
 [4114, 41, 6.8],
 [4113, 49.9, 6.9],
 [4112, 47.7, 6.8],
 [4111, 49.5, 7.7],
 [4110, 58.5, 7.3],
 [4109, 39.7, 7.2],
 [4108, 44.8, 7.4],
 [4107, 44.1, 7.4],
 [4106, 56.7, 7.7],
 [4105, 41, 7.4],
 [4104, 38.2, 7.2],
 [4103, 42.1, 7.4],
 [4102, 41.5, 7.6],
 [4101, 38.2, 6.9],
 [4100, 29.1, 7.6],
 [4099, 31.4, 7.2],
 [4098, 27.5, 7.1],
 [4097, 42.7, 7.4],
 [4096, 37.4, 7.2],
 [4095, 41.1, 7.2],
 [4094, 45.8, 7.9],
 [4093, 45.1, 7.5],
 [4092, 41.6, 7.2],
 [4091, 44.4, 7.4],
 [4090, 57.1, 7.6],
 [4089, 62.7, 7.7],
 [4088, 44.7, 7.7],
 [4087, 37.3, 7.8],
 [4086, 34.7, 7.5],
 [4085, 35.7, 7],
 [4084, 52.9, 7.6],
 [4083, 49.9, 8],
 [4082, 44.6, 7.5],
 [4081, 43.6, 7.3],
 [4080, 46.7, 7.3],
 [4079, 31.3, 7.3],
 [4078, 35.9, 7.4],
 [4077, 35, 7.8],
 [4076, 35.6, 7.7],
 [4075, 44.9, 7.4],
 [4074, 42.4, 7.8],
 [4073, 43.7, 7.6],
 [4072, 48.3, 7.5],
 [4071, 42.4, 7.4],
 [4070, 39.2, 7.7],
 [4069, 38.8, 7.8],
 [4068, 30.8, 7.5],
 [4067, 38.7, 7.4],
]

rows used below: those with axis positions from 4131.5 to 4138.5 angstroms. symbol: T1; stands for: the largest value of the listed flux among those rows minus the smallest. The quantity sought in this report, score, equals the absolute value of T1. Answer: 16.5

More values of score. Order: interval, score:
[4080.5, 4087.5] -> 18.2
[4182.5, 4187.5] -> 15.7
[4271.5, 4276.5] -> 15.2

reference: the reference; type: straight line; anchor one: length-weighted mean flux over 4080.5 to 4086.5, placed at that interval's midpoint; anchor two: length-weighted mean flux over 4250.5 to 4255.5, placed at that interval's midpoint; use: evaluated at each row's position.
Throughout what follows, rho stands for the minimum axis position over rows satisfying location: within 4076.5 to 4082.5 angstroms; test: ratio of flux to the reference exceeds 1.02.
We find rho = 4080 angstroms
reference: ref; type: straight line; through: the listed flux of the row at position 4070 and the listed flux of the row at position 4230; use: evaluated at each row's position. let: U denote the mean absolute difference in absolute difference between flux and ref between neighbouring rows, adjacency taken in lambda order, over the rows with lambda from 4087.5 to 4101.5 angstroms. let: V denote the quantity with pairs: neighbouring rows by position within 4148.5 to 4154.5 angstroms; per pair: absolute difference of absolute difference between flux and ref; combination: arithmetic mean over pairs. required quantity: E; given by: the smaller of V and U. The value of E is 2.7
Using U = 6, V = 2.7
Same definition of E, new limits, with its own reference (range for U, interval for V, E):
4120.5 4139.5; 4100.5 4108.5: 3.7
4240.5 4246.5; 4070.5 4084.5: 1.9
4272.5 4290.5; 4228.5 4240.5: 4.0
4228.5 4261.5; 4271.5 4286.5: 4.3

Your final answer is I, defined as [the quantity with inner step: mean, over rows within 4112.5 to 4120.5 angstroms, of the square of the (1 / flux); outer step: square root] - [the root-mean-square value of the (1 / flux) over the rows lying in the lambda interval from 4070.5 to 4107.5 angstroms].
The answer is -0.0026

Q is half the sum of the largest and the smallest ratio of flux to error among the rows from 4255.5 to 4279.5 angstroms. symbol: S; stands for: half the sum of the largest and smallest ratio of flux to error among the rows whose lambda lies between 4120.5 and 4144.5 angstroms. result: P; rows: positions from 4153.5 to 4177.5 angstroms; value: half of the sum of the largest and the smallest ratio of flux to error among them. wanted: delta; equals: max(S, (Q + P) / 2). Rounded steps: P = 5.7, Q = 7.03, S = 6.07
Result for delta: 6.37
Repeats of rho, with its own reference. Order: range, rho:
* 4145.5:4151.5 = 4148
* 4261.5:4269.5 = 4262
